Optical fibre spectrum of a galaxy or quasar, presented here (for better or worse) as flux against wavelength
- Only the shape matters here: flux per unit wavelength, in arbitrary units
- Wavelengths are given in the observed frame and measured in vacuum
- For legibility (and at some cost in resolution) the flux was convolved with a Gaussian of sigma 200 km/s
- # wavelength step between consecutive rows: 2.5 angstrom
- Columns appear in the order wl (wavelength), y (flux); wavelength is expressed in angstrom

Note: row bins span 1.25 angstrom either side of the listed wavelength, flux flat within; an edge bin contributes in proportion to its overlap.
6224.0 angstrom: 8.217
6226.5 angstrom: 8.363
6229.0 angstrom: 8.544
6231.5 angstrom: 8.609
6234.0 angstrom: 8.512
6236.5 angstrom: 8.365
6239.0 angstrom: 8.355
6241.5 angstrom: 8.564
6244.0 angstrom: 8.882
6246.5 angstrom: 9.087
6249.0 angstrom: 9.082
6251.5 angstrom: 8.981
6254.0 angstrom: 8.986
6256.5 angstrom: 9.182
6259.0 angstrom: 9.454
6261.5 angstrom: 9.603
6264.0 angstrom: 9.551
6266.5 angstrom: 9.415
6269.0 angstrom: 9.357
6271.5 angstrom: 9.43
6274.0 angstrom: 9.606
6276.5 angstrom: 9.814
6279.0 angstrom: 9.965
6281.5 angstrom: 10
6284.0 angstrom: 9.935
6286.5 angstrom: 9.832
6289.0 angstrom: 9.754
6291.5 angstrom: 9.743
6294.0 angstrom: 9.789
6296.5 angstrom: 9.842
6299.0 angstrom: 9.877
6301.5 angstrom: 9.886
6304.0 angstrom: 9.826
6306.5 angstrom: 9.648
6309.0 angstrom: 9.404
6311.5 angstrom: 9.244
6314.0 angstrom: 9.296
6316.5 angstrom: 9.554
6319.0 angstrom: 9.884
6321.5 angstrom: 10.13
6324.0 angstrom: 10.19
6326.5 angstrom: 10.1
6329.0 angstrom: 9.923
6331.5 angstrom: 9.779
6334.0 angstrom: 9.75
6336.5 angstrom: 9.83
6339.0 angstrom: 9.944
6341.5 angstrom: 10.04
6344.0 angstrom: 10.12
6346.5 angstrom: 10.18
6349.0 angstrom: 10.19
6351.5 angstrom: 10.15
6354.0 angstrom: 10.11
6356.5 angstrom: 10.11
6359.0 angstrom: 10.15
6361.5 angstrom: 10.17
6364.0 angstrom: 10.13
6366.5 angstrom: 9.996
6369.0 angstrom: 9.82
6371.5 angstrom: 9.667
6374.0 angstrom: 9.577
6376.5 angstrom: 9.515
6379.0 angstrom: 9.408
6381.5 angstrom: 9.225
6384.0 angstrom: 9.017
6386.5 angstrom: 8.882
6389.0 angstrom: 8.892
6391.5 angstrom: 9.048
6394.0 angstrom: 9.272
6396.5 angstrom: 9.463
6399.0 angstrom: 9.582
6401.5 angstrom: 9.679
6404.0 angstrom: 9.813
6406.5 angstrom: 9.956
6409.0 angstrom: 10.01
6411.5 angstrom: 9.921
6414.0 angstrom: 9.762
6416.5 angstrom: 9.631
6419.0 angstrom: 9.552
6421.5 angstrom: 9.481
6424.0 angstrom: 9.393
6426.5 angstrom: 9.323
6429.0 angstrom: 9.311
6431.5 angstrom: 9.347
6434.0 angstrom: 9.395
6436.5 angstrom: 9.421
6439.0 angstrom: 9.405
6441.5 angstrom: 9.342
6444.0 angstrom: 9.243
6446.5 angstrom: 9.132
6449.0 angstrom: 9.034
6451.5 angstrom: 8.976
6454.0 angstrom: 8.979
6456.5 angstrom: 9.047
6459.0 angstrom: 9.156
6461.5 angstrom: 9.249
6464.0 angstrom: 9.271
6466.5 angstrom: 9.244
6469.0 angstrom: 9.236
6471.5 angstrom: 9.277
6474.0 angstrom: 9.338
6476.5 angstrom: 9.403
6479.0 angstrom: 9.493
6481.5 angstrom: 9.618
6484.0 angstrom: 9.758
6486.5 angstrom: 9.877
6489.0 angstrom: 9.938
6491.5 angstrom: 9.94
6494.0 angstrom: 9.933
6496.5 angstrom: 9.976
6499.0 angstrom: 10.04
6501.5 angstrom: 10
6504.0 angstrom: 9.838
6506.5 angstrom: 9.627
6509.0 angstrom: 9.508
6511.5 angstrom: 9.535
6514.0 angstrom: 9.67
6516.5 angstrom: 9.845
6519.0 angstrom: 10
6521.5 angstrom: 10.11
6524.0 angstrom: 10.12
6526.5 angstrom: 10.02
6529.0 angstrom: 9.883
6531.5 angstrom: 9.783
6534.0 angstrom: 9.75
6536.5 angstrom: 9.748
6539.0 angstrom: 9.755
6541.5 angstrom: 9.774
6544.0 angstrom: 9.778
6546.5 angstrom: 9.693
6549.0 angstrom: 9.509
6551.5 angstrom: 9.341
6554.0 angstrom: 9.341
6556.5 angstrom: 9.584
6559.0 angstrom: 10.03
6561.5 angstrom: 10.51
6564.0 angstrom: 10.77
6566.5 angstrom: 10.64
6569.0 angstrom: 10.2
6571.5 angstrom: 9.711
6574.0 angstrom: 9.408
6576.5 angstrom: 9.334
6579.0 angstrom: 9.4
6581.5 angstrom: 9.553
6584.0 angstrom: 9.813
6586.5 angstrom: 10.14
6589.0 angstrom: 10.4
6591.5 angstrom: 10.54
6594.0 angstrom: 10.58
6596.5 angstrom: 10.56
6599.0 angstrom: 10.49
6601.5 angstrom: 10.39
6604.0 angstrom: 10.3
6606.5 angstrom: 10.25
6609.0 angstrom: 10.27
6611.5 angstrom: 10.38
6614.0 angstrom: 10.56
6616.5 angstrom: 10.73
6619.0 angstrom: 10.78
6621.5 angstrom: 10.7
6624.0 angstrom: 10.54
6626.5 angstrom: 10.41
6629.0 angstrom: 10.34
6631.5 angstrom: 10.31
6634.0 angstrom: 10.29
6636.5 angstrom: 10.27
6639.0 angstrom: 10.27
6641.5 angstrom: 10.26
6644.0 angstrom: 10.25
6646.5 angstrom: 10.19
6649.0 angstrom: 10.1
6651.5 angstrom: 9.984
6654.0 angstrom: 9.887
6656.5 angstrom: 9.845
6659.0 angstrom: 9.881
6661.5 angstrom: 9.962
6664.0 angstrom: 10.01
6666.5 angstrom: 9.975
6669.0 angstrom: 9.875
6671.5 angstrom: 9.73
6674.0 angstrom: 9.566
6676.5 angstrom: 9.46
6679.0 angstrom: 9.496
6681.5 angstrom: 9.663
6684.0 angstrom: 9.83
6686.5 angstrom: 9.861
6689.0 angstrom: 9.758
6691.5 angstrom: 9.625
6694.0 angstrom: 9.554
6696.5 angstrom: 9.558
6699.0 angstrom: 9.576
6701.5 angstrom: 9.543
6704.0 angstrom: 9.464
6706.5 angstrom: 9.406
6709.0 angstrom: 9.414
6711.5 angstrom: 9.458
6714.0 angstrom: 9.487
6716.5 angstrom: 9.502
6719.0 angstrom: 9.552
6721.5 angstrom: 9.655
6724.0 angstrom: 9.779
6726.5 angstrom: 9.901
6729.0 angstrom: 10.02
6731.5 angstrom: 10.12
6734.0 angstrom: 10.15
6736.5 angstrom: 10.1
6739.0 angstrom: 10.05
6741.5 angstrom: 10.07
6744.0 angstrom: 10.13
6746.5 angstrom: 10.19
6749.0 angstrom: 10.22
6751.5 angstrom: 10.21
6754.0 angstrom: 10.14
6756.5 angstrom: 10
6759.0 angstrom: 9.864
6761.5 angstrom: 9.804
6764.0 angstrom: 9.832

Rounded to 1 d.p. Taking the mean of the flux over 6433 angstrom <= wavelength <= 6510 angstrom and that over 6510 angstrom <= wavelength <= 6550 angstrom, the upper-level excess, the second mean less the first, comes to 0.3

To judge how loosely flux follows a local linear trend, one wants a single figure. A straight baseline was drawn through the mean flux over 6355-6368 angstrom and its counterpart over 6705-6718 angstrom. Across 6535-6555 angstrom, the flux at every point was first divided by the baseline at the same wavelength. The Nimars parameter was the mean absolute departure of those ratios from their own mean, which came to 0.016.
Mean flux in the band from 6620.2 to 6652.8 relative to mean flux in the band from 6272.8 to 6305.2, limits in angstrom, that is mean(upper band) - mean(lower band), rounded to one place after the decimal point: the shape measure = 0.5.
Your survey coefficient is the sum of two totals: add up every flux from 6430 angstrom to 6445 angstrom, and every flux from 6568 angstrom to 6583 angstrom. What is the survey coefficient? 114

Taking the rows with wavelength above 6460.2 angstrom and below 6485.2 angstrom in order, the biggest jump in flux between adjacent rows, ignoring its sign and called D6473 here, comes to 0.14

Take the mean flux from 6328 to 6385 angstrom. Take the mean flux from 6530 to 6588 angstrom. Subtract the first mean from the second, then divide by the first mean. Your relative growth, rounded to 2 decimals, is -0.01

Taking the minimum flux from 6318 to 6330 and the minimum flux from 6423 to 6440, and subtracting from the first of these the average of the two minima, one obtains 0.29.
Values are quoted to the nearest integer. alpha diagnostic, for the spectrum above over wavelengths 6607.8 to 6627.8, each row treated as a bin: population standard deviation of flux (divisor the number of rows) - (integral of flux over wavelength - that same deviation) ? -211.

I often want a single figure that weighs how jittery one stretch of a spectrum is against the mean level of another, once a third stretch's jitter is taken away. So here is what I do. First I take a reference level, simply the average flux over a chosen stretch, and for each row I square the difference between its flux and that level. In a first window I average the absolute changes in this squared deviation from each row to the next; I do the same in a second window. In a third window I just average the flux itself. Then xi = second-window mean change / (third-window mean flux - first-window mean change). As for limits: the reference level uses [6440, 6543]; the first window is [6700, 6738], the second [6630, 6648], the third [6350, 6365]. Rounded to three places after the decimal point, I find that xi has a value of 0.003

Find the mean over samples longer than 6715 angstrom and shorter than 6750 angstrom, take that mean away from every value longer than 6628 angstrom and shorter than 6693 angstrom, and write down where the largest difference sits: 6629.0 angstrom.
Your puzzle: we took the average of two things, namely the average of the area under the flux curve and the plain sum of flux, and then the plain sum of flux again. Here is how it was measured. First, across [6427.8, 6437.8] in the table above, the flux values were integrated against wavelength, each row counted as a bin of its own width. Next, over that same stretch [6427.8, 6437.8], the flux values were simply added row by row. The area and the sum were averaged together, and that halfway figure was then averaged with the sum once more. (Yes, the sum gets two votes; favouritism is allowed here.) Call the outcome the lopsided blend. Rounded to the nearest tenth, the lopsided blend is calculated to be 51.5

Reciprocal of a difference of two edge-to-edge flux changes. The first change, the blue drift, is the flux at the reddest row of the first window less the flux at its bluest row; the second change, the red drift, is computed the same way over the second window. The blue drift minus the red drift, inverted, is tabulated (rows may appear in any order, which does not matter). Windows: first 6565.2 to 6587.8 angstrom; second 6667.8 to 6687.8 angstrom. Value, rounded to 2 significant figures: -2.1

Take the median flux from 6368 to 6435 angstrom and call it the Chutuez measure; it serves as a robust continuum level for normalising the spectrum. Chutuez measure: 9.48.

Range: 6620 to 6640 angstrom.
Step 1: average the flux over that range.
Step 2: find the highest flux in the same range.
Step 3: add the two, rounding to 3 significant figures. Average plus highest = 21.1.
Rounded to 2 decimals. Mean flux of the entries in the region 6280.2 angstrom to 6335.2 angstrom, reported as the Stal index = 9.79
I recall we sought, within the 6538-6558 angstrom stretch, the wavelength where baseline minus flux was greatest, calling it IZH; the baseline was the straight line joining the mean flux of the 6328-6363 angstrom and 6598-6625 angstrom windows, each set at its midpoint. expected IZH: 6554.0 angstrom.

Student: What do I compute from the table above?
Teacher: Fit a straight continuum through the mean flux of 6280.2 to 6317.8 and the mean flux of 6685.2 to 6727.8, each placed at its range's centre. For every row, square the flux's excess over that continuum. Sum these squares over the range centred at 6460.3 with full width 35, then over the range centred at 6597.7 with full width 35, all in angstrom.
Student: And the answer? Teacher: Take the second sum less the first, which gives 4.1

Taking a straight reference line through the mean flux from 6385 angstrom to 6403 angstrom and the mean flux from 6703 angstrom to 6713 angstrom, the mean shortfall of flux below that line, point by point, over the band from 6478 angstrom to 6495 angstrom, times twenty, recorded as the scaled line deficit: -9.6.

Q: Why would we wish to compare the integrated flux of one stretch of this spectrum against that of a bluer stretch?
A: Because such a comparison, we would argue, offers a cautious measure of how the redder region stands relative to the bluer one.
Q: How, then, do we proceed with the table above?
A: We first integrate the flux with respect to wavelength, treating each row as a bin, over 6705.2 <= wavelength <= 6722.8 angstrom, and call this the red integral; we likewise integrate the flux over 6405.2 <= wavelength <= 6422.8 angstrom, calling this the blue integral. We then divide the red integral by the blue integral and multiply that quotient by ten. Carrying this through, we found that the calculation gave 9.7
